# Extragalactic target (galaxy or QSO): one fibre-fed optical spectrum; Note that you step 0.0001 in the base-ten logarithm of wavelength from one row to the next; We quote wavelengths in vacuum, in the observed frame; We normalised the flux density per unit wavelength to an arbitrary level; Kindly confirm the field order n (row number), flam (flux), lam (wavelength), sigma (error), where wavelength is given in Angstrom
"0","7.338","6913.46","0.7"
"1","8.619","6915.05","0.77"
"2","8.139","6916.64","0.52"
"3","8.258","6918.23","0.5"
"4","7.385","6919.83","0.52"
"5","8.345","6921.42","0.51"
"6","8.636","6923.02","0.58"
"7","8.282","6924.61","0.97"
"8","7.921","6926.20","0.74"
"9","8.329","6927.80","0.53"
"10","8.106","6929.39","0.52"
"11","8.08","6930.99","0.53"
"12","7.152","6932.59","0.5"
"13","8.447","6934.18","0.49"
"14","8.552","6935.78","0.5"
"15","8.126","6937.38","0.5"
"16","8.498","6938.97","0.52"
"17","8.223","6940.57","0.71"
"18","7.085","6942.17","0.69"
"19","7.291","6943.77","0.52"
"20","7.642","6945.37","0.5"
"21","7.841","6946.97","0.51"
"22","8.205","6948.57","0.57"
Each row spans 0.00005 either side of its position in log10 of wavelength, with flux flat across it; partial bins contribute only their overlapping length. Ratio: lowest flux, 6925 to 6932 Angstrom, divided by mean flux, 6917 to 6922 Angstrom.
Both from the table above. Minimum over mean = 0.991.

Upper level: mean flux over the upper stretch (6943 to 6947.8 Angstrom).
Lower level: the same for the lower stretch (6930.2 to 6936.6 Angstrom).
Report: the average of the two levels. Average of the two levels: 7.8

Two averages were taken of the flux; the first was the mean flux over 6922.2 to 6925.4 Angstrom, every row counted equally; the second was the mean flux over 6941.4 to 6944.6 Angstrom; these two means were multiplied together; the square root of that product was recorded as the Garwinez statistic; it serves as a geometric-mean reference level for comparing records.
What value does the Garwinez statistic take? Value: 7.80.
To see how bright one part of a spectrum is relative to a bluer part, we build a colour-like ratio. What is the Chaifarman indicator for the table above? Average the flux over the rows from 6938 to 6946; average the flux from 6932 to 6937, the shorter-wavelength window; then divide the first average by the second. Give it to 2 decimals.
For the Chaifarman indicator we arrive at 0.96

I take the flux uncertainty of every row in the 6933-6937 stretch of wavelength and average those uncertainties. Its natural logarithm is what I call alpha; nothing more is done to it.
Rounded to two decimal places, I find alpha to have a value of -0.70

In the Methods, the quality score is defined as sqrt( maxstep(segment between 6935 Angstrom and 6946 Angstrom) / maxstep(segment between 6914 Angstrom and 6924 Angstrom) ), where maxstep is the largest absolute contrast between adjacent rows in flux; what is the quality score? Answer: 1.09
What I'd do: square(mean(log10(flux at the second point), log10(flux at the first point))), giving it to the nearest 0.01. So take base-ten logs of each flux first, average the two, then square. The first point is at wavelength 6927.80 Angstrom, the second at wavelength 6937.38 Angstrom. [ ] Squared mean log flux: 0.84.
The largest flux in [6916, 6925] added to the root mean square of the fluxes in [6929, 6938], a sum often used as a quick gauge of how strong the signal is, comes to 16.7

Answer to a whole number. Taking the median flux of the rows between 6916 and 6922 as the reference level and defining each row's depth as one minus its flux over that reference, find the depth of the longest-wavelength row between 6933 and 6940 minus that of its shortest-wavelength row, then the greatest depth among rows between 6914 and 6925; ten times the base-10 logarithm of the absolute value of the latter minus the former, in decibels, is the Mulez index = -10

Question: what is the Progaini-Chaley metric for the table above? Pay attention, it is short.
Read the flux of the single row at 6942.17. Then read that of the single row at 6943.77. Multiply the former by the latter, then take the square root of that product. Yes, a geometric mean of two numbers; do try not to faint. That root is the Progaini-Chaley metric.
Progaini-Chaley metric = 7.2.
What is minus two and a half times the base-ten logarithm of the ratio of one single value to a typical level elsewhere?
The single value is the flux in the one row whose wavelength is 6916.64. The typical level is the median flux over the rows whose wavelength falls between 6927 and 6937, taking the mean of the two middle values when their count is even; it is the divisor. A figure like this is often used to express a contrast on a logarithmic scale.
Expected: 0.01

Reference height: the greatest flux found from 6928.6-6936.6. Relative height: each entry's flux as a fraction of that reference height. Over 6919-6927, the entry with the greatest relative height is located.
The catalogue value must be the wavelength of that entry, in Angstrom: 6923.02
